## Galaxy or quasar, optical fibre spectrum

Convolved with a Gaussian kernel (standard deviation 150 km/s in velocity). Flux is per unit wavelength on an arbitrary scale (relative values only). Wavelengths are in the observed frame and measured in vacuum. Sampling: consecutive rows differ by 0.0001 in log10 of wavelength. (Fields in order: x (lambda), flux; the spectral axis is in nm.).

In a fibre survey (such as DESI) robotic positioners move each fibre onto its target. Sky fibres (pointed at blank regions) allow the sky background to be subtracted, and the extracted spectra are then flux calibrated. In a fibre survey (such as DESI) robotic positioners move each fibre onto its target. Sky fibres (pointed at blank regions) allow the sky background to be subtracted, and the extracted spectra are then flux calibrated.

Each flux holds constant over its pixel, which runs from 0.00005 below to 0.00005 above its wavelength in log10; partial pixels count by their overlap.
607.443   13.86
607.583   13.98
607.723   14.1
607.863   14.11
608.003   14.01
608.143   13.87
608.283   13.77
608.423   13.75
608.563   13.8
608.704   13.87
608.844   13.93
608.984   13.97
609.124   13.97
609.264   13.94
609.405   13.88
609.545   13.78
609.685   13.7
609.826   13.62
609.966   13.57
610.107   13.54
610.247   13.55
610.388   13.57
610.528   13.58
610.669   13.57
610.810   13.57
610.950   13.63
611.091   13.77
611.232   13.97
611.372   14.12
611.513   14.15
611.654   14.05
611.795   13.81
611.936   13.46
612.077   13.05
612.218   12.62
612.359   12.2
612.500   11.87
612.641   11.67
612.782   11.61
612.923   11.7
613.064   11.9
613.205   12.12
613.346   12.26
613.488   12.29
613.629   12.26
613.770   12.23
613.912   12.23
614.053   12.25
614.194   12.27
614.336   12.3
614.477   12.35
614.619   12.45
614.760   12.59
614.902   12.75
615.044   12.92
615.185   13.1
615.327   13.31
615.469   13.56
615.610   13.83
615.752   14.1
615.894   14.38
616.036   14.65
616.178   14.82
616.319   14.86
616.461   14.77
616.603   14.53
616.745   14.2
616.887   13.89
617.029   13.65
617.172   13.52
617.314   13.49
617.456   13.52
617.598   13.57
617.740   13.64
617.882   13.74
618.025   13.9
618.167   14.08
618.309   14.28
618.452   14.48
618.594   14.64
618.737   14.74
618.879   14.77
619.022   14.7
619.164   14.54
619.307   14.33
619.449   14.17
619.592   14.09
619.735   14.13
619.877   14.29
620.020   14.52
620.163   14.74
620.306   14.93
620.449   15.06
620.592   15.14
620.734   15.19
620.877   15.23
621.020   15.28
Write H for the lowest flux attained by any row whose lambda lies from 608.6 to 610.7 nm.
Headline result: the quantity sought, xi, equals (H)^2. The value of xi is 183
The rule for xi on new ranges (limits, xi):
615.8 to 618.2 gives 182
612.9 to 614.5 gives 137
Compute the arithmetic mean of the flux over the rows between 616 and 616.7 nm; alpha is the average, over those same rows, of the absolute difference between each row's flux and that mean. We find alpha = 0.11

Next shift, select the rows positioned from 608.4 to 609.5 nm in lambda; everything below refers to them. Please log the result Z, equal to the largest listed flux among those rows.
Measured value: 13.97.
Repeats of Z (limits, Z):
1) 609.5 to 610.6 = 13.78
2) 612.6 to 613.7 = 12.29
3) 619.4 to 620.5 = 15.06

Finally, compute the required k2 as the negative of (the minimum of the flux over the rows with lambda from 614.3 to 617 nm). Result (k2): -12.3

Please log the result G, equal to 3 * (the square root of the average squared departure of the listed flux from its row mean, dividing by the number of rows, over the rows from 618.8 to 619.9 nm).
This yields 0.7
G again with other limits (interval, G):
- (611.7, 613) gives 2.4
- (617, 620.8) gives 1.6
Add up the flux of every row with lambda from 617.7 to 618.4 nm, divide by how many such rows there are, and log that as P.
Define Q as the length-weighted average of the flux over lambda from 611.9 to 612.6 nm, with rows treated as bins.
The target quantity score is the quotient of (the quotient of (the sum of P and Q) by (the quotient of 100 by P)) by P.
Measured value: 0.265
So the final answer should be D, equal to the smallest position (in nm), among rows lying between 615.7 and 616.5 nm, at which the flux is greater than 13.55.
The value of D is 615.752 nm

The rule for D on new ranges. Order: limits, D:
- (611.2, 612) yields 611.232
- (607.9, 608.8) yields 608.003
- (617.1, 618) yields 617.598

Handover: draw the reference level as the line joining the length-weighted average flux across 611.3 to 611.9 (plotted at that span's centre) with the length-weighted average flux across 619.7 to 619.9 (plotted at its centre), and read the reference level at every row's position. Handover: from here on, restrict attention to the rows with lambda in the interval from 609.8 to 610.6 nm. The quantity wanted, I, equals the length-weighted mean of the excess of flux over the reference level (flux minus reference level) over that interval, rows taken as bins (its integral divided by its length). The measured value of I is -0.4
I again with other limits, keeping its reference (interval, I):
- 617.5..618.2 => -0.4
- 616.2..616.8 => 0.5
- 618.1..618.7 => 0.2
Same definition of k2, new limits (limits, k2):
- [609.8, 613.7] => -11.6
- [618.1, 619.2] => -14.1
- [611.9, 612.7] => -11.7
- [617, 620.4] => -13.5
